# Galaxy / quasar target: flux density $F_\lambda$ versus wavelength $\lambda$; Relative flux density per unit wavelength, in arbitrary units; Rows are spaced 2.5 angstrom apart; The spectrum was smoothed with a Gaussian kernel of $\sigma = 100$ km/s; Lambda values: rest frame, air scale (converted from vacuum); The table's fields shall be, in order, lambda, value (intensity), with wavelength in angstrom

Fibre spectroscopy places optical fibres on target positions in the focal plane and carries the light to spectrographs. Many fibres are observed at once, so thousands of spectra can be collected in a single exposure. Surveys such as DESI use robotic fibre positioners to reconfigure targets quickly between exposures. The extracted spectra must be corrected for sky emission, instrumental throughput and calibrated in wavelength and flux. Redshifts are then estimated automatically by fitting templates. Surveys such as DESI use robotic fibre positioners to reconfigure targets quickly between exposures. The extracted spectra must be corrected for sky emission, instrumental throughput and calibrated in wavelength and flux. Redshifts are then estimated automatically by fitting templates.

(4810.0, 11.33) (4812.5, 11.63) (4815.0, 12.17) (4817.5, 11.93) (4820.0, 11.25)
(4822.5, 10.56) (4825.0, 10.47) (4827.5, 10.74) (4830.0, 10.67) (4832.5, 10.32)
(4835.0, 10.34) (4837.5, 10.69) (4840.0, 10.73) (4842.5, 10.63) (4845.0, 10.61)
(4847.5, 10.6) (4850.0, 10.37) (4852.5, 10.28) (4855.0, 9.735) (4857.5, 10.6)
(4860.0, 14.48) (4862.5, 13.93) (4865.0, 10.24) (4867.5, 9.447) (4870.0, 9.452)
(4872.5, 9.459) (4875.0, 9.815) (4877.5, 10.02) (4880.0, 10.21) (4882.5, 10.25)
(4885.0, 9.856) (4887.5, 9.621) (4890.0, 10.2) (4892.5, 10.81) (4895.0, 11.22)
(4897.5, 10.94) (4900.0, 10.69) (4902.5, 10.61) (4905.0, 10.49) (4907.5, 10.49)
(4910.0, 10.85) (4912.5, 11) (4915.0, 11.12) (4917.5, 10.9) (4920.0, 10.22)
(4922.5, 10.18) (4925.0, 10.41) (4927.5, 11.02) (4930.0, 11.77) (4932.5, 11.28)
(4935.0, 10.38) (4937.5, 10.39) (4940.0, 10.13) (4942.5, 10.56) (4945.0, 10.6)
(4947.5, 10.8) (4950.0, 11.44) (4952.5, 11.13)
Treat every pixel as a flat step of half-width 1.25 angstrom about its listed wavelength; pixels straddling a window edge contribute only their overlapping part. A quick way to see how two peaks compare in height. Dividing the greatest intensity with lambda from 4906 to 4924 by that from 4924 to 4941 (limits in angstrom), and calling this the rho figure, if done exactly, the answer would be 0.94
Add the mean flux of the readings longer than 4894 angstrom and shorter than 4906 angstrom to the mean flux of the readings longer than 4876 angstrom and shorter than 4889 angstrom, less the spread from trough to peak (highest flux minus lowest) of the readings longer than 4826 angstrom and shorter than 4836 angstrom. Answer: 20.4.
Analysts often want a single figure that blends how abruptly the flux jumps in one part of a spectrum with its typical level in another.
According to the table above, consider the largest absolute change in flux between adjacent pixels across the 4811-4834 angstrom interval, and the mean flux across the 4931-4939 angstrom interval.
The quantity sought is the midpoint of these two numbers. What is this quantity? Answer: 5.69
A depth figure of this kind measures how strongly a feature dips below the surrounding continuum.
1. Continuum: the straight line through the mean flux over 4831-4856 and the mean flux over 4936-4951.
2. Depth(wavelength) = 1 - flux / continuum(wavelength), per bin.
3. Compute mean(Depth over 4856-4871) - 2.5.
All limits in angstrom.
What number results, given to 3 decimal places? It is -2.584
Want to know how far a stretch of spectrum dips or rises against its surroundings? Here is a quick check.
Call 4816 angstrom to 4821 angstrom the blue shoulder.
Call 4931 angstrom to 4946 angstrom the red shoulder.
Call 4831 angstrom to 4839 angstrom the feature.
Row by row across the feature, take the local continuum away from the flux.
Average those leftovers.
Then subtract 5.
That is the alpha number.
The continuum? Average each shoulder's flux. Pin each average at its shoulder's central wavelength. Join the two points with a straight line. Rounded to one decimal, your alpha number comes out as -6.0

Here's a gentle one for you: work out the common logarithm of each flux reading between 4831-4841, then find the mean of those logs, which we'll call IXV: 1.02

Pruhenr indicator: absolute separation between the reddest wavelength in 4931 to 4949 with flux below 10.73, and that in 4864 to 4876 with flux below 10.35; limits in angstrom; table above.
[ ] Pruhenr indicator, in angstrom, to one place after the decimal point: 70.0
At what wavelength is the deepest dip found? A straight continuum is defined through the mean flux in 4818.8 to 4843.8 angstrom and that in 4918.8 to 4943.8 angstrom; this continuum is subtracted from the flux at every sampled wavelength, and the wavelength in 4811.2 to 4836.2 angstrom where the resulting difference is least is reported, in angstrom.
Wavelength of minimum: 4832.5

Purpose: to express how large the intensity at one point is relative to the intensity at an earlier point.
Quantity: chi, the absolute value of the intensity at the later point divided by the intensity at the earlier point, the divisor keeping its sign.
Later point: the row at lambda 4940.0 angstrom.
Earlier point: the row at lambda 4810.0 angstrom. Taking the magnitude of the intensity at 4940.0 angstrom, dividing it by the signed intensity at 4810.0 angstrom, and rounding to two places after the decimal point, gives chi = 0.89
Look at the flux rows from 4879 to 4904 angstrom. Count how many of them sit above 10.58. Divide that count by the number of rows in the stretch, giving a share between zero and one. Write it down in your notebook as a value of 0.50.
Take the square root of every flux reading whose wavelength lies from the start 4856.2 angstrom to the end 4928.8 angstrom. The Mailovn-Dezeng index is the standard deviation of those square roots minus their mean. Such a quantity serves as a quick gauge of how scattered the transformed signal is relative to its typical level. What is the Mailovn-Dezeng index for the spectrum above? -3.10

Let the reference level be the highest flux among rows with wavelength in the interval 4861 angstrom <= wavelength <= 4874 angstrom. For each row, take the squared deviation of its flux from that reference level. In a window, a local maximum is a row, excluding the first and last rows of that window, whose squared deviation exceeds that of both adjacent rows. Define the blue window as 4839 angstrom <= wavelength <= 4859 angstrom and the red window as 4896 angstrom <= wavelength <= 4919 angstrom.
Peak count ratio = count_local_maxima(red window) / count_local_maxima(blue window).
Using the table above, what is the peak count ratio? 0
